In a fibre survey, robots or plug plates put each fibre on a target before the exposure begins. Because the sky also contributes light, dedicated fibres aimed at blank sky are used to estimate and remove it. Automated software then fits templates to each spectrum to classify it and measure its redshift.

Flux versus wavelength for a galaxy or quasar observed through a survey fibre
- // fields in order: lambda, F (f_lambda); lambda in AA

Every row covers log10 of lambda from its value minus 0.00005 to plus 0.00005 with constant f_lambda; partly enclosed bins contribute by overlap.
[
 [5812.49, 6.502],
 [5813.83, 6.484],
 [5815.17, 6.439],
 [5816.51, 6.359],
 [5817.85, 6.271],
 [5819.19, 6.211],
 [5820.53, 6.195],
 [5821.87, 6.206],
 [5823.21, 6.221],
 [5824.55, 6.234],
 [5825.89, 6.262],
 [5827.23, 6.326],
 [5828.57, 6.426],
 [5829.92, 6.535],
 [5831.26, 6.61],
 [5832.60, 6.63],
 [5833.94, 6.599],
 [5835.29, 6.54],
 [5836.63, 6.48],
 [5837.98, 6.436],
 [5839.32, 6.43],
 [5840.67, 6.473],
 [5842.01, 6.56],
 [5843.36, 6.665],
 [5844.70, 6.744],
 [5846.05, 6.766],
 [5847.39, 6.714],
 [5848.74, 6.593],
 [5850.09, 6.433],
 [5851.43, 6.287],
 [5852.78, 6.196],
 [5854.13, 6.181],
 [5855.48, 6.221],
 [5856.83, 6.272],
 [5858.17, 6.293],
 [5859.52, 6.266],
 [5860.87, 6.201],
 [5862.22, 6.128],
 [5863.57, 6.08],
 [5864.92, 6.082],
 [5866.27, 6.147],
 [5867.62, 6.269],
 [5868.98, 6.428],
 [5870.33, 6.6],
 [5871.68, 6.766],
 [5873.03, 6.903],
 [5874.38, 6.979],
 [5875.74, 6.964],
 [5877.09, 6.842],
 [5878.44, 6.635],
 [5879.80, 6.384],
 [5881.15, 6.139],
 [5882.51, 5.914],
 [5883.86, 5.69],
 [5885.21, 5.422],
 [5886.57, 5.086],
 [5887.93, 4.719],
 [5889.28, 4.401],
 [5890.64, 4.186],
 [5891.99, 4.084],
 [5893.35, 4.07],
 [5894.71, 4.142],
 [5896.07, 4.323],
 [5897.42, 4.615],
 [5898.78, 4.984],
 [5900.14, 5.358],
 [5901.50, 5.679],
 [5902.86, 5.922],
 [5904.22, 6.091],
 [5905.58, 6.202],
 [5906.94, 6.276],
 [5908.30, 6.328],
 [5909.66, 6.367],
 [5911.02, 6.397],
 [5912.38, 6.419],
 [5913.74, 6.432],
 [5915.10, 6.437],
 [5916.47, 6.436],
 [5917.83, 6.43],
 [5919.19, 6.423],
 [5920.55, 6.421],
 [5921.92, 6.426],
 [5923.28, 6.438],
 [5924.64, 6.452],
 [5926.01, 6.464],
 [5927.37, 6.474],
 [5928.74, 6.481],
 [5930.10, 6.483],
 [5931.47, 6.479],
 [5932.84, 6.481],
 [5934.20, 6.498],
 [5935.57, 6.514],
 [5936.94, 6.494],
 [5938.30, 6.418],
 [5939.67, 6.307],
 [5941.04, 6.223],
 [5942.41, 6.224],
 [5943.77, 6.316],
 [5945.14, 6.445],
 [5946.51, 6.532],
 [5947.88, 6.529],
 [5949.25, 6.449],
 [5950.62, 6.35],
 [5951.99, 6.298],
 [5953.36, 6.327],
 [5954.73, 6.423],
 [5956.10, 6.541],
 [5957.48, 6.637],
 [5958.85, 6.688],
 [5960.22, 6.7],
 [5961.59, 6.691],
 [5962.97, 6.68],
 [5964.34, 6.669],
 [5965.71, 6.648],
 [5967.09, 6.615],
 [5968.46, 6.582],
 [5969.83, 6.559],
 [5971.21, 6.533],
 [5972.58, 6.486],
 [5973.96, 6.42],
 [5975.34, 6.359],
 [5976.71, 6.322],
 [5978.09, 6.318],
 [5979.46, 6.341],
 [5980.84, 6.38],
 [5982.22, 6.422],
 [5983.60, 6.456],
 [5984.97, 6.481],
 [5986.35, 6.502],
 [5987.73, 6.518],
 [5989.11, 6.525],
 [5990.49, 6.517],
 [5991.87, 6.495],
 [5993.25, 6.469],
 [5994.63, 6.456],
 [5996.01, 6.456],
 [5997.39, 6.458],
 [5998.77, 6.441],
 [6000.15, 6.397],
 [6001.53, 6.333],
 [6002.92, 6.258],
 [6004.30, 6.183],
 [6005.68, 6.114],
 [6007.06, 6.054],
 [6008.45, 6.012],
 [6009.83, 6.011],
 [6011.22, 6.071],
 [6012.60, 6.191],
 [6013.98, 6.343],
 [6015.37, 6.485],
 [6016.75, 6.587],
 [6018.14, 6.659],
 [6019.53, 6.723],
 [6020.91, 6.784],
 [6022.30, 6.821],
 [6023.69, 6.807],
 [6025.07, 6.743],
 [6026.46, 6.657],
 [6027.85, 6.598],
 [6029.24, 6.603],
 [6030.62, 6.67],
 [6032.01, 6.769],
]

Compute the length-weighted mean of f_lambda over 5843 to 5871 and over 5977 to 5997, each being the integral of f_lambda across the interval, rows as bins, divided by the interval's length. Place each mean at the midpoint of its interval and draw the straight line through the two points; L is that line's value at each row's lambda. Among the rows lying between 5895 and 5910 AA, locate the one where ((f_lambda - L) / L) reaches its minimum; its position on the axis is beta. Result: 5896.07 AA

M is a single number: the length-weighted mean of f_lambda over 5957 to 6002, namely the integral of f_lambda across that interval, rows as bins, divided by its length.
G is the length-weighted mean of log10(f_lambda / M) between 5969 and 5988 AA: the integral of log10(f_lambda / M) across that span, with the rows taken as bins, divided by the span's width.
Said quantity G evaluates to -0.0046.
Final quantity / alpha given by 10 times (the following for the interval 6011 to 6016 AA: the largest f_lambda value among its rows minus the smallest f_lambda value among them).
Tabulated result 4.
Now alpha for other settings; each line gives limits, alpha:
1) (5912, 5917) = 0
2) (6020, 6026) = 1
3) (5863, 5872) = 7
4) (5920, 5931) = 1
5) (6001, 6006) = 2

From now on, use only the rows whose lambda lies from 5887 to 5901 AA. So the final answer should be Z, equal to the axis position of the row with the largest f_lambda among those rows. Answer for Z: 5900.14 AA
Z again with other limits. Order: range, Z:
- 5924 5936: 5935.57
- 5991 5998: 5991.87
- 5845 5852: 5846.05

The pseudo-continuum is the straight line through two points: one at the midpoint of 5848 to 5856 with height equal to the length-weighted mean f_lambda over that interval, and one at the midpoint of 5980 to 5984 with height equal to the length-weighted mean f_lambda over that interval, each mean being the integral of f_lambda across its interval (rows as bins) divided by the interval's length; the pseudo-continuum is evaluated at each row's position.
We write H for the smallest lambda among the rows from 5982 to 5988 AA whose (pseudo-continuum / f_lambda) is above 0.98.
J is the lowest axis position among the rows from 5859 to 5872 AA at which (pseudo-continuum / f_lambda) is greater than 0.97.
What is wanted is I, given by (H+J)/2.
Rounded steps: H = 5982.22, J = 5859.52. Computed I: 5920.9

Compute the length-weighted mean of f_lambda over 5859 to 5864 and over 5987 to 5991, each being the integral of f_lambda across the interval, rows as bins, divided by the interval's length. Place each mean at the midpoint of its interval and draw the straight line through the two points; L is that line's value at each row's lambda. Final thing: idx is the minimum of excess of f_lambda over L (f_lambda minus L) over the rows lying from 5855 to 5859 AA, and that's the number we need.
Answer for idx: 0.07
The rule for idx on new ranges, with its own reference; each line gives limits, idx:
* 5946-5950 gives 0.04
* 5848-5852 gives 0.15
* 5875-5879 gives 0.42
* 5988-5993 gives -0.03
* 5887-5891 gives -2.06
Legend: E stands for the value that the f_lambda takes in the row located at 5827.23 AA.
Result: 6.326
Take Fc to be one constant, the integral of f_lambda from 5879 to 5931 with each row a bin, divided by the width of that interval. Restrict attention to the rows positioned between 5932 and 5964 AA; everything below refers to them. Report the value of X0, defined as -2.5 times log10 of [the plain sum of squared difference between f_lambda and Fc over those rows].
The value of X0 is -2.67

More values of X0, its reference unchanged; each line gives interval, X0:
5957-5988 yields -2.82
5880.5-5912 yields -3.28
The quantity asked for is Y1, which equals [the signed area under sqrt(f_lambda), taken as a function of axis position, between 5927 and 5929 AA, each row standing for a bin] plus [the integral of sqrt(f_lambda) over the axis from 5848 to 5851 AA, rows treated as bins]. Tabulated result 12.7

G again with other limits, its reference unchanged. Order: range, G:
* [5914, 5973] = -0.0015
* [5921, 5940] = -0.0029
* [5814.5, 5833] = -0.0106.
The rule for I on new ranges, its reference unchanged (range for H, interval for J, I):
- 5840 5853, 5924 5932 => 5887.4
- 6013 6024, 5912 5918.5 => 5963.2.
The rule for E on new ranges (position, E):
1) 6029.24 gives 6.603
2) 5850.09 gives 6.433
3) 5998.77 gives 6.441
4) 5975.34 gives 6.359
